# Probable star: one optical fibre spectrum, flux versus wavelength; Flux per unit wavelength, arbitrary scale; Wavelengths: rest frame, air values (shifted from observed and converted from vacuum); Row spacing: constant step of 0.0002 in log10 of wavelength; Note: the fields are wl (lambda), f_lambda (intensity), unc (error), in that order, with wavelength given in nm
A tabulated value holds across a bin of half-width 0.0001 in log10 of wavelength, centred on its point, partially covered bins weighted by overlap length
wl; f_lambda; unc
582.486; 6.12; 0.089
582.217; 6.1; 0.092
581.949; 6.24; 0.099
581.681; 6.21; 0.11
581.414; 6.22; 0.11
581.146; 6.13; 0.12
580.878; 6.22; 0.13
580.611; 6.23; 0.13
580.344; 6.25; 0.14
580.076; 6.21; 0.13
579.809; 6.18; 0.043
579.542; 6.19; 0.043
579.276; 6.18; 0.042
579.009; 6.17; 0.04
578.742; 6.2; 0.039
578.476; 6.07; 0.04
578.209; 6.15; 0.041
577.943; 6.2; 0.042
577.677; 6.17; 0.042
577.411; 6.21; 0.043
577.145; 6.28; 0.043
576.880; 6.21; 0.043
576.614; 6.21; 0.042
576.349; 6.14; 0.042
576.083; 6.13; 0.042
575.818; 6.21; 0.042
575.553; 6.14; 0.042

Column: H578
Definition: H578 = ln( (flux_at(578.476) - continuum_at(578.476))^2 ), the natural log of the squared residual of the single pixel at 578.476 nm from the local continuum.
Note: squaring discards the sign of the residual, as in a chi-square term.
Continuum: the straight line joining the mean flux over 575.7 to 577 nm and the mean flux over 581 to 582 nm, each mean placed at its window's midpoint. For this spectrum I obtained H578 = -4.3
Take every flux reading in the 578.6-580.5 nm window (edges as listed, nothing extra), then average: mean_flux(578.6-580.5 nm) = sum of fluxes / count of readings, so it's 6.197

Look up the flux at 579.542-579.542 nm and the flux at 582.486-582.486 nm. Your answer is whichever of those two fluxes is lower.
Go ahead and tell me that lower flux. 6.12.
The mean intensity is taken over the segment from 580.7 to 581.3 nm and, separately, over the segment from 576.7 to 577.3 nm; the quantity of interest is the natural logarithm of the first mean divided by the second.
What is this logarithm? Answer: -0.011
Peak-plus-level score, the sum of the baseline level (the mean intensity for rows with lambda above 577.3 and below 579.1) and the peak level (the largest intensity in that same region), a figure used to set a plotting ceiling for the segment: 12.38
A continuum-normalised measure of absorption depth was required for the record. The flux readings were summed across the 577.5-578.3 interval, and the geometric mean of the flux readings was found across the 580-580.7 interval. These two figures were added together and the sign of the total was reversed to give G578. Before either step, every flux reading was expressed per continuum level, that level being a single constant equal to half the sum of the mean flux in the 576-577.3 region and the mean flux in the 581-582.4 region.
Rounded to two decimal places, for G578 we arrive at -4.00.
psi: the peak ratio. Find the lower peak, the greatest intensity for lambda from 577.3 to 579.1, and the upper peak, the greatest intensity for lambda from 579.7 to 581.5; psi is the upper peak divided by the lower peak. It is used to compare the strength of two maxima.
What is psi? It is 1.01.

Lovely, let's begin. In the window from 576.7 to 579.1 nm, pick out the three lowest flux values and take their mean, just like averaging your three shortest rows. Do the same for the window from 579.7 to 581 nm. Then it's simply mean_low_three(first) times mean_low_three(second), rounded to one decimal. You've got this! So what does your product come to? 38.0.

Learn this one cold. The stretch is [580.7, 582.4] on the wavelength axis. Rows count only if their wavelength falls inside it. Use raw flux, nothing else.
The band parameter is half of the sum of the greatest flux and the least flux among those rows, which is 6.17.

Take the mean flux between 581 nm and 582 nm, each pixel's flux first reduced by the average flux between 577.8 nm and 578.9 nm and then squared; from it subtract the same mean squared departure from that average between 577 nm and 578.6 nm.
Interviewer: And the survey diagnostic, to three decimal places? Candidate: -0.001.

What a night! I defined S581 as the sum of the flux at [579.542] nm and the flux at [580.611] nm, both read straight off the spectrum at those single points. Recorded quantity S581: 12.4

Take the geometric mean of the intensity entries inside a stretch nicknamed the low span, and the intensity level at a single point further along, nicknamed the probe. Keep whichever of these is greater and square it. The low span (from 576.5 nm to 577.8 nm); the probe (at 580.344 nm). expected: 39.1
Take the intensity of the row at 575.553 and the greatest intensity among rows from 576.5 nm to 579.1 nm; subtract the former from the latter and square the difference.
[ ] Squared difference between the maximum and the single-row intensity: 0.020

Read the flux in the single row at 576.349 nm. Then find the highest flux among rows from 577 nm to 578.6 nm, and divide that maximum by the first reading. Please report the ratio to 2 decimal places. 1.02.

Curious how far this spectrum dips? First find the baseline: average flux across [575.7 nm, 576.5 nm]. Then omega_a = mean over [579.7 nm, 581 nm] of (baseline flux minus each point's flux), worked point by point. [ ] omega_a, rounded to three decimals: -0.058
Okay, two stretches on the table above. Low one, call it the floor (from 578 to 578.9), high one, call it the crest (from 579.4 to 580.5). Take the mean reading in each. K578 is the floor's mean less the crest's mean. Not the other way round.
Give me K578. -0.067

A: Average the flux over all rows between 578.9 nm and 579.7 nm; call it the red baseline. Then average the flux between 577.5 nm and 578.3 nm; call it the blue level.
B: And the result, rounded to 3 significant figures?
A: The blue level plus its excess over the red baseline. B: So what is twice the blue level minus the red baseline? 6.17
